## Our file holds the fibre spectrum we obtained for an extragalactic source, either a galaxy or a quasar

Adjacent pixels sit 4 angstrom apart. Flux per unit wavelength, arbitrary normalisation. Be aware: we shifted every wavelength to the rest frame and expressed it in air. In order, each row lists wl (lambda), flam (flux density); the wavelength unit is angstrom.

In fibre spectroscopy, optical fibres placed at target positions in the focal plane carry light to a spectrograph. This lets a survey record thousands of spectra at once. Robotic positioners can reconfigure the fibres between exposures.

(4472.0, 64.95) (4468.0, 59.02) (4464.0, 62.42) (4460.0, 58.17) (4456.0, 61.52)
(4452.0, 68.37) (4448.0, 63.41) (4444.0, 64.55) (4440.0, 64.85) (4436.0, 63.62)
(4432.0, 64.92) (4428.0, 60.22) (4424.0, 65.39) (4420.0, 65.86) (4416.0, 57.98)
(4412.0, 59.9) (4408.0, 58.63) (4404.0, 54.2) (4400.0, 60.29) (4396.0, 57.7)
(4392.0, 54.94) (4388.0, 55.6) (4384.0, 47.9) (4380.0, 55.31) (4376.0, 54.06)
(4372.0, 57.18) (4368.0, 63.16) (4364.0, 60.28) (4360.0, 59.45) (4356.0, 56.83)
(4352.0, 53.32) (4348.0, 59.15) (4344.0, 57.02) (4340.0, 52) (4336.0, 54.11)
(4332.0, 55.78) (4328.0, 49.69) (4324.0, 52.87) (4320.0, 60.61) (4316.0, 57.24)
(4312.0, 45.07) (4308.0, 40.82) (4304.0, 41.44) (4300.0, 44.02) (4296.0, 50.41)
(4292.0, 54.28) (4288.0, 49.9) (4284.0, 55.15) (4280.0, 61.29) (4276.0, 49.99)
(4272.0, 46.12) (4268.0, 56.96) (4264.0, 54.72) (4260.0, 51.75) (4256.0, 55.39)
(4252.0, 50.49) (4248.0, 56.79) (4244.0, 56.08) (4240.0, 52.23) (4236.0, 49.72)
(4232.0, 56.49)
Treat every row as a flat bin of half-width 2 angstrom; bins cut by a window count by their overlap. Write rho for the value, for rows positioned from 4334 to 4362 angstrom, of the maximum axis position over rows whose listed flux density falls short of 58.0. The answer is 4356.0 angstrom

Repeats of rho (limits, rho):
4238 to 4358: 4356.0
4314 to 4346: 4344.0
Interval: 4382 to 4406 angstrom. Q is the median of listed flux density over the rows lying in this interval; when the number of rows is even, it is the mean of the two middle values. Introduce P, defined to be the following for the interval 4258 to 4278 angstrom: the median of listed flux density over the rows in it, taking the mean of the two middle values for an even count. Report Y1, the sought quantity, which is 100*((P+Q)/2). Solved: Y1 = 5351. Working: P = 52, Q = 55.3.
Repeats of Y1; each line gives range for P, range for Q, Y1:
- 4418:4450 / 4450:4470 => 6311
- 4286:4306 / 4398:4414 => 5458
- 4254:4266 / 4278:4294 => 5472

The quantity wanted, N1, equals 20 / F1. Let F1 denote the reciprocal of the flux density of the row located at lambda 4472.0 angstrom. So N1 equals 1299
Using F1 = 0.015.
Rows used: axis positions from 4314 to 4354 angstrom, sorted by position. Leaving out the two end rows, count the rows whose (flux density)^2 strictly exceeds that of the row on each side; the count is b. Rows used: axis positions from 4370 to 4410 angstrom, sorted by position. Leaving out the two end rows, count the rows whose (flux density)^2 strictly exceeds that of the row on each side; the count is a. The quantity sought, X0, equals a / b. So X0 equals 1.00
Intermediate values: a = 3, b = 3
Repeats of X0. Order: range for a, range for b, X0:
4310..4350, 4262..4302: 0.67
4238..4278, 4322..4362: 1.50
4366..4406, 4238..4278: 1.00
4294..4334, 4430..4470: 0.33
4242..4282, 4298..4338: 1.50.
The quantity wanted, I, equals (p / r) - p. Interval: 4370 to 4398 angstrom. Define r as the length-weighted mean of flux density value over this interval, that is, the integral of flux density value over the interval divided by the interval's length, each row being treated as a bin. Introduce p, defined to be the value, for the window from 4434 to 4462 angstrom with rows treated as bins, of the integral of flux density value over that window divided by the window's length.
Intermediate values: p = 63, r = 55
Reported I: -62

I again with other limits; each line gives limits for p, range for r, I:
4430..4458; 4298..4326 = -63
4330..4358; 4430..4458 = -55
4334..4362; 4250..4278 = -55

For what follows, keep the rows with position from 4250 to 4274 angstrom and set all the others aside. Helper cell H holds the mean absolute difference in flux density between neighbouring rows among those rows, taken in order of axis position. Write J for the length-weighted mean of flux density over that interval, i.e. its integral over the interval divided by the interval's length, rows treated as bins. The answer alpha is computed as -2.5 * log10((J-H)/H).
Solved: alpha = -2.5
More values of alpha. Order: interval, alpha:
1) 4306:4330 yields -2.2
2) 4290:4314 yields -2.7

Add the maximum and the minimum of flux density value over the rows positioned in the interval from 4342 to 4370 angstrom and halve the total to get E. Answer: 58.2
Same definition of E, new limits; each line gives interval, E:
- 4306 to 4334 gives 50.7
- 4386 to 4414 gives 57.2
